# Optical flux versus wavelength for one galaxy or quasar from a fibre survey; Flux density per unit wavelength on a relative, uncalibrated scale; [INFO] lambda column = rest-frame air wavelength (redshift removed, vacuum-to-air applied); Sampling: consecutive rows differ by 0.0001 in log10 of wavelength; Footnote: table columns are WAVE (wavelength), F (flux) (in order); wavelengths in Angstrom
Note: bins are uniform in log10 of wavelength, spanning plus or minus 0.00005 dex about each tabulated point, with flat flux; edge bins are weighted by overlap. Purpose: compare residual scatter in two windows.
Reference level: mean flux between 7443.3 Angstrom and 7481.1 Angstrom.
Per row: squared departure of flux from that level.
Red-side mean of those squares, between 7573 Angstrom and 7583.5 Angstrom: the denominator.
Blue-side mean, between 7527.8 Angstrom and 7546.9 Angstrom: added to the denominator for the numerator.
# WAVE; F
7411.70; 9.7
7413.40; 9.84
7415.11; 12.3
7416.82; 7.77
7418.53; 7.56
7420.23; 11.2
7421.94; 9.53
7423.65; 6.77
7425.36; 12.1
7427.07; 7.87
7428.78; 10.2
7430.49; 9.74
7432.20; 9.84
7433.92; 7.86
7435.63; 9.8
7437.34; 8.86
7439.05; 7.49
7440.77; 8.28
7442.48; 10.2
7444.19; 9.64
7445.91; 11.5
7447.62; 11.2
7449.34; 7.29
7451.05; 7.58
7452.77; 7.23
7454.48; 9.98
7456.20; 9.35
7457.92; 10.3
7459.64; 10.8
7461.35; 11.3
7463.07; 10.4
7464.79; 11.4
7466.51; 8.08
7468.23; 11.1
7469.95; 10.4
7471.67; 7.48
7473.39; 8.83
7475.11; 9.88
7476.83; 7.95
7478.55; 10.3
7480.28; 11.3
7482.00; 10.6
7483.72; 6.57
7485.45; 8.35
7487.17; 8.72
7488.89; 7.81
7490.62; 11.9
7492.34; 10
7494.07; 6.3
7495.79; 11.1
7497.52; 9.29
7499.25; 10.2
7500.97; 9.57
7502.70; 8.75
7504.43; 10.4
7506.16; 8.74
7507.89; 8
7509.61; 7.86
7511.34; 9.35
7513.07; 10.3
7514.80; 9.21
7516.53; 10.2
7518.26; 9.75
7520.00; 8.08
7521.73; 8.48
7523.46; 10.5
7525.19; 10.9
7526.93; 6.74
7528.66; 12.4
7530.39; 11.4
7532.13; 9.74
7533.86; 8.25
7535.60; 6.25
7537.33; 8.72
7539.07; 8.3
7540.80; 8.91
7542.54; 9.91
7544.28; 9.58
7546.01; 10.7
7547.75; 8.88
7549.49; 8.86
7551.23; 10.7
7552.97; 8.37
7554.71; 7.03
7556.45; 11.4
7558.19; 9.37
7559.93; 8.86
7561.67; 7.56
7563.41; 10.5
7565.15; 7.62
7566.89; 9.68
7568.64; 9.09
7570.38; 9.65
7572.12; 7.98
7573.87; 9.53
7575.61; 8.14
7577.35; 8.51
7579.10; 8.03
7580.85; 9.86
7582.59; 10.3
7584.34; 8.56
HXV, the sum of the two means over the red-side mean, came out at 3.24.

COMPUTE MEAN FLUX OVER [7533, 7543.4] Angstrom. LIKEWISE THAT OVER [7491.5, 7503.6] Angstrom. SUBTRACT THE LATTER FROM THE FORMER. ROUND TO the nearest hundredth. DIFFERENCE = -0.93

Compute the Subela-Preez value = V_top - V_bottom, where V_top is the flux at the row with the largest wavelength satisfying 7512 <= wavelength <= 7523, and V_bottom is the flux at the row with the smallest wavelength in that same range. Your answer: -1.8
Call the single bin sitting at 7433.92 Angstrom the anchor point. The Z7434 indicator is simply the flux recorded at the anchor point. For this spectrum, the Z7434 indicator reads 7.86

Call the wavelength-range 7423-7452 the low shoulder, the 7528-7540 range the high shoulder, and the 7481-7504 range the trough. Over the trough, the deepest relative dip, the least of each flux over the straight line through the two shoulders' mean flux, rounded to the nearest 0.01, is 0.68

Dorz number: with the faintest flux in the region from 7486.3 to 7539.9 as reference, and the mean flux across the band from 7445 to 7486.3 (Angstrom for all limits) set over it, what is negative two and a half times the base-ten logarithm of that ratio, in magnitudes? -0.46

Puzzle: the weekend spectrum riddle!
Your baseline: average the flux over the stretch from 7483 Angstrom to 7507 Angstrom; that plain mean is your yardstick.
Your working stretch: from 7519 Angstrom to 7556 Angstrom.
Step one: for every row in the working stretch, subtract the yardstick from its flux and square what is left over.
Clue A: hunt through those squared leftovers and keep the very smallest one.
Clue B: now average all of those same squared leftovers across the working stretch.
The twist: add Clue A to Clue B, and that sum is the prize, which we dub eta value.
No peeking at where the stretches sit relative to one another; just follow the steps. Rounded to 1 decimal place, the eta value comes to 2.4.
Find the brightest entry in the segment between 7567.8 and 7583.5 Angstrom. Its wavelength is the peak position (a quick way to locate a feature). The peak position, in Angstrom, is 7582.59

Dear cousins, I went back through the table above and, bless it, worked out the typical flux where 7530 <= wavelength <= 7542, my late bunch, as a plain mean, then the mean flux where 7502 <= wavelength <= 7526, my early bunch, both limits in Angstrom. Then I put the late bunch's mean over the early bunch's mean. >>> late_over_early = 0.94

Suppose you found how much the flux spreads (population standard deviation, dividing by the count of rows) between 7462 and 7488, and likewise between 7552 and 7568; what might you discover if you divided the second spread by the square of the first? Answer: 0.633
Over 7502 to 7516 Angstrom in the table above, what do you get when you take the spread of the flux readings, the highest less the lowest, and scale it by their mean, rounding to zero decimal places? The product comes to 23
